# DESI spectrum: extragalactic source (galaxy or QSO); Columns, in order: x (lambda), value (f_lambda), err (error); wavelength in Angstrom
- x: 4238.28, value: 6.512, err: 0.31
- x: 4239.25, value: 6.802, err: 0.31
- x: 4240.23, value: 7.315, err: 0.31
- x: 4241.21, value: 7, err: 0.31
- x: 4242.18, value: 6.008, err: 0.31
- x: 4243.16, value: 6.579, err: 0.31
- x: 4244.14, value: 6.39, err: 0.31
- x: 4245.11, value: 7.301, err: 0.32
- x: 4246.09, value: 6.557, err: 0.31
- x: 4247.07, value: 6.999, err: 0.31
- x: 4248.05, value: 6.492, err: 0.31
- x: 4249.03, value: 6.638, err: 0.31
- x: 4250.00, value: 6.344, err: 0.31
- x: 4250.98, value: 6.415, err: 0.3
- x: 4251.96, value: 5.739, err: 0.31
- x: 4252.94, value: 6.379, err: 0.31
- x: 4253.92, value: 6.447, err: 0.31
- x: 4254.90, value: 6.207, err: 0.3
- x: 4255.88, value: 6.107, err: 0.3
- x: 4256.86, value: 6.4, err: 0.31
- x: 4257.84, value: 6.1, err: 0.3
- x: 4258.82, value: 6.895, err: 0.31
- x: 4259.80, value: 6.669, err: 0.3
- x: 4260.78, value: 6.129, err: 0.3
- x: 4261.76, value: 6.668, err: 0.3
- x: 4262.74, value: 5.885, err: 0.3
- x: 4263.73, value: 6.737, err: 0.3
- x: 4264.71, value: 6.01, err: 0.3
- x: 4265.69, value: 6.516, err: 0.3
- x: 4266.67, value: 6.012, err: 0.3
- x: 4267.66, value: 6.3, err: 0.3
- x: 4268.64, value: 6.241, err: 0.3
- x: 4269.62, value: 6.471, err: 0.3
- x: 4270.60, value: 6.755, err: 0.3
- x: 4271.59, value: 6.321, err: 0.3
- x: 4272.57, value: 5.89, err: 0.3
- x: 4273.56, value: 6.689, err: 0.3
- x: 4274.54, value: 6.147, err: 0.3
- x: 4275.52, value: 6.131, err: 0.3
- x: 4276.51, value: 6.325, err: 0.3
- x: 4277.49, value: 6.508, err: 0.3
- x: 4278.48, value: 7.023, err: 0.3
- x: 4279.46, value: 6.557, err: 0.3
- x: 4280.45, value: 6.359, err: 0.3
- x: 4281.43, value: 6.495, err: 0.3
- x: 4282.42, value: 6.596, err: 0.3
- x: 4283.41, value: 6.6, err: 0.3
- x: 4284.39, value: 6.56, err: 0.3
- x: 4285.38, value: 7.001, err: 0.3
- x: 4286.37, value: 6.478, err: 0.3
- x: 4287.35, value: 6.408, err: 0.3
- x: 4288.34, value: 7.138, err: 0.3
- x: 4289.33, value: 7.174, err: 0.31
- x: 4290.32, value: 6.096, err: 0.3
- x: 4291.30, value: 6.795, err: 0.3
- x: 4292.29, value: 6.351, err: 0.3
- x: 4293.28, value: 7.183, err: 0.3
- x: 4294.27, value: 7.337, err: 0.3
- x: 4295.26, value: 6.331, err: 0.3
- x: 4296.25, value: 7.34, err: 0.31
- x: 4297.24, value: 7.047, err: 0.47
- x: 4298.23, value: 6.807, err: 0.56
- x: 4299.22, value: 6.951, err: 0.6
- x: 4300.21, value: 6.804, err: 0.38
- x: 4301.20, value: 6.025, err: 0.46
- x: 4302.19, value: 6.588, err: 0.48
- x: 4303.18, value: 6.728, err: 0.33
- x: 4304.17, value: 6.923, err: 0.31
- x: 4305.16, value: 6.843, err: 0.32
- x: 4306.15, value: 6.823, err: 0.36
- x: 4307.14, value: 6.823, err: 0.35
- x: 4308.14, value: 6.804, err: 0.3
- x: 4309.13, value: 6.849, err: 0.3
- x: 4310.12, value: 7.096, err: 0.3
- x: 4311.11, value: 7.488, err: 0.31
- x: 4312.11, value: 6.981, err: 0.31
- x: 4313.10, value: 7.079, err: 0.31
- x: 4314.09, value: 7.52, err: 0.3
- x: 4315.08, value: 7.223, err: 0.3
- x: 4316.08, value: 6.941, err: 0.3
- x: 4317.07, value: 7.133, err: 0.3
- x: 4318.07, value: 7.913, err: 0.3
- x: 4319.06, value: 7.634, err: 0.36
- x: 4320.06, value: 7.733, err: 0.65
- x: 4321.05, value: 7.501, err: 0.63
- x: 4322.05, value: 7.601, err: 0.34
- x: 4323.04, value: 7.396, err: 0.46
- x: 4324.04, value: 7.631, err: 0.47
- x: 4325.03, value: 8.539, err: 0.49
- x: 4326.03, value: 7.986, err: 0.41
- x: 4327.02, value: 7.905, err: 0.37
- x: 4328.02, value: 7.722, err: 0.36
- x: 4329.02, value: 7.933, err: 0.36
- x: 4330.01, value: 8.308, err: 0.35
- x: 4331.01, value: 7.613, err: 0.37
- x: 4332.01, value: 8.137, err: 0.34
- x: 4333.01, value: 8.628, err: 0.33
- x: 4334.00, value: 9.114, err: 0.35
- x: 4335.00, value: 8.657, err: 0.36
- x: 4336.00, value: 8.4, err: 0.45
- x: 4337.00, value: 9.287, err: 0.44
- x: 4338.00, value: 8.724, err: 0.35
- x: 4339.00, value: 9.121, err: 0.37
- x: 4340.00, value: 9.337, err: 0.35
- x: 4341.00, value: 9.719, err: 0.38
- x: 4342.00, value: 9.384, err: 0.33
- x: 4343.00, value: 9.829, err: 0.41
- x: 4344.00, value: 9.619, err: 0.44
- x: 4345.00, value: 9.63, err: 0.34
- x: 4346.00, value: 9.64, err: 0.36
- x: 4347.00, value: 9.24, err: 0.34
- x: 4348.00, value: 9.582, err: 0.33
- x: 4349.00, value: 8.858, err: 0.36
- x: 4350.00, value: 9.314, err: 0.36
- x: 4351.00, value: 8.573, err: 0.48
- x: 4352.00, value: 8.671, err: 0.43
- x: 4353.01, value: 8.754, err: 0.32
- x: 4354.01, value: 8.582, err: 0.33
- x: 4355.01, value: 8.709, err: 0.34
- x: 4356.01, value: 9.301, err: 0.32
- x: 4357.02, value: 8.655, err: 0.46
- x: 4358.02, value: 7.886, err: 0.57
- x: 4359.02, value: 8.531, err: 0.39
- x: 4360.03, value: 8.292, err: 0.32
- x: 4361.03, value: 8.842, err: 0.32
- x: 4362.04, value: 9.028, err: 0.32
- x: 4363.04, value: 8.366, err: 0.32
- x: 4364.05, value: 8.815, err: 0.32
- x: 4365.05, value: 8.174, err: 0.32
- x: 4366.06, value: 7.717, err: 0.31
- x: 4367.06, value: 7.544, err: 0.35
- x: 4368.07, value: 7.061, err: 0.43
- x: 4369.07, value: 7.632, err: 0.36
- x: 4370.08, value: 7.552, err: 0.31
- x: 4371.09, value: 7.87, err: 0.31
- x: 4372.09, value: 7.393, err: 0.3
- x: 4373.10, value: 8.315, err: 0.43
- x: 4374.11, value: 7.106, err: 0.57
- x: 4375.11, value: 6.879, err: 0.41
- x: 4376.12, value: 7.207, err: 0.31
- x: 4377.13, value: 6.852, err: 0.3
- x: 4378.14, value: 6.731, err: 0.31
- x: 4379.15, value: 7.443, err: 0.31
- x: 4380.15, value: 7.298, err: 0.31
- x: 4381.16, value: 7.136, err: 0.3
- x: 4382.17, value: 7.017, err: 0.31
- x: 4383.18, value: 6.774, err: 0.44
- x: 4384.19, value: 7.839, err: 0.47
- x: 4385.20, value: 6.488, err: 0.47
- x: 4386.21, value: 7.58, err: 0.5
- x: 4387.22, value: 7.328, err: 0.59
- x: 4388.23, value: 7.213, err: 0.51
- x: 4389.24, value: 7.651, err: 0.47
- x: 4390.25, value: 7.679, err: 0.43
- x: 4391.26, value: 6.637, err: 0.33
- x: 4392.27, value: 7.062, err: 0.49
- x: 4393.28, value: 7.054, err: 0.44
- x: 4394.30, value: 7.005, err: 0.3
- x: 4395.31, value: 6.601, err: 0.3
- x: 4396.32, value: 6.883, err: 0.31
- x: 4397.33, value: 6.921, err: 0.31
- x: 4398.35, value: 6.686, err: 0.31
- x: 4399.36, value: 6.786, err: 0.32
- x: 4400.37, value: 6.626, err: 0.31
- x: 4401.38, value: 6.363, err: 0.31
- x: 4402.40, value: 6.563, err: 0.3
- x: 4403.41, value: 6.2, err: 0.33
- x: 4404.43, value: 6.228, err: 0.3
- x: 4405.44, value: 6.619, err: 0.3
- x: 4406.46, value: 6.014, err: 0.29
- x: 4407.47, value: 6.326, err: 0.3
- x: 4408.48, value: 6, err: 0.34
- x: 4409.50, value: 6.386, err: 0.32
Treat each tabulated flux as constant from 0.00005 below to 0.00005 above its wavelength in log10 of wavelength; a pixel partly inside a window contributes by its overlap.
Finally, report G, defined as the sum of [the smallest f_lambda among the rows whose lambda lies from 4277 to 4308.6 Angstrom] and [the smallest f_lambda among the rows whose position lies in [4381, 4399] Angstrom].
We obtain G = 12.5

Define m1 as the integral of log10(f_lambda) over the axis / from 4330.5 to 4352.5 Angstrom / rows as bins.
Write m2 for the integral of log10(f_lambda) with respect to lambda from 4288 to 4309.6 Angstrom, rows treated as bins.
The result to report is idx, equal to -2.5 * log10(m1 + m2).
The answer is -3.98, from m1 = 21.0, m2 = 18.0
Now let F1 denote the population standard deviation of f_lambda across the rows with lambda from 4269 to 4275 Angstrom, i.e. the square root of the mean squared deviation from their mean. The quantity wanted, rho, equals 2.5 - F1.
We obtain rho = 2.20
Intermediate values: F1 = 0.30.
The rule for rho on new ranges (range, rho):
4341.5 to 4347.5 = 2.31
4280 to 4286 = 2.30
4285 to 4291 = 2.09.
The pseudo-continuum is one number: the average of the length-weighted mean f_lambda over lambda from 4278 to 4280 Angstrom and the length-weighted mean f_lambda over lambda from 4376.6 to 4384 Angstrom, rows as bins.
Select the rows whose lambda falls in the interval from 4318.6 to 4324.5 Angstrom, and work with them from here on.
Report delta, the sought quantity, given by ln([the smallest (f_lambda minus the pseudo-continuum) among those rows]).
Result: -0.8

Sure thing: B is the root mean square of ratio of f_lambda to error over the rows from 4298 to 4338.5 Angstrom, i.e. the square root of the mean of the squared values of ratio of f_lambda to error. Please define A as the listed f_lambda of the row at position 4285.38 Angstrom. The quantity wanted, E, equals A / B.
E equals 0.33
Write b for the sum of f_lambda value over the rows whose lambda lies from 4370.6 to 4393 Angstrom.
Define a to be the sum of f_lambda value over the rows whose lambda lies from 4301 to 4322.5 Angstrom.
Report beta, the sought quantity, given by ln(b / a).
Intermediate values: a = 156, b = 159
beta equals 0.02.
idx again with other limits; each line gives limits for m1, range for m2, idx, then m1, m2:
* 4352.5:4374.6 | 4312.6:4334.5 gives -4.00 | 20.1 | 19.5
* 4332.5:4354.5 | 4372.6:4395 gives -4.01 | 21.1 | 19.2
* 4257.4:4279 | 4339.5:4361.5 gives -3.96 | 17.4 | 21.0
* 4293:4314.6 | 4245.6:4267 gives -3.87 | 18.1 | 17.2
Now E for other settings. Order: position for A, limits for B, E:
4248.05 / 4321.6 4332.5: 0.32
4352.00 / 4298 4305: 0.53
